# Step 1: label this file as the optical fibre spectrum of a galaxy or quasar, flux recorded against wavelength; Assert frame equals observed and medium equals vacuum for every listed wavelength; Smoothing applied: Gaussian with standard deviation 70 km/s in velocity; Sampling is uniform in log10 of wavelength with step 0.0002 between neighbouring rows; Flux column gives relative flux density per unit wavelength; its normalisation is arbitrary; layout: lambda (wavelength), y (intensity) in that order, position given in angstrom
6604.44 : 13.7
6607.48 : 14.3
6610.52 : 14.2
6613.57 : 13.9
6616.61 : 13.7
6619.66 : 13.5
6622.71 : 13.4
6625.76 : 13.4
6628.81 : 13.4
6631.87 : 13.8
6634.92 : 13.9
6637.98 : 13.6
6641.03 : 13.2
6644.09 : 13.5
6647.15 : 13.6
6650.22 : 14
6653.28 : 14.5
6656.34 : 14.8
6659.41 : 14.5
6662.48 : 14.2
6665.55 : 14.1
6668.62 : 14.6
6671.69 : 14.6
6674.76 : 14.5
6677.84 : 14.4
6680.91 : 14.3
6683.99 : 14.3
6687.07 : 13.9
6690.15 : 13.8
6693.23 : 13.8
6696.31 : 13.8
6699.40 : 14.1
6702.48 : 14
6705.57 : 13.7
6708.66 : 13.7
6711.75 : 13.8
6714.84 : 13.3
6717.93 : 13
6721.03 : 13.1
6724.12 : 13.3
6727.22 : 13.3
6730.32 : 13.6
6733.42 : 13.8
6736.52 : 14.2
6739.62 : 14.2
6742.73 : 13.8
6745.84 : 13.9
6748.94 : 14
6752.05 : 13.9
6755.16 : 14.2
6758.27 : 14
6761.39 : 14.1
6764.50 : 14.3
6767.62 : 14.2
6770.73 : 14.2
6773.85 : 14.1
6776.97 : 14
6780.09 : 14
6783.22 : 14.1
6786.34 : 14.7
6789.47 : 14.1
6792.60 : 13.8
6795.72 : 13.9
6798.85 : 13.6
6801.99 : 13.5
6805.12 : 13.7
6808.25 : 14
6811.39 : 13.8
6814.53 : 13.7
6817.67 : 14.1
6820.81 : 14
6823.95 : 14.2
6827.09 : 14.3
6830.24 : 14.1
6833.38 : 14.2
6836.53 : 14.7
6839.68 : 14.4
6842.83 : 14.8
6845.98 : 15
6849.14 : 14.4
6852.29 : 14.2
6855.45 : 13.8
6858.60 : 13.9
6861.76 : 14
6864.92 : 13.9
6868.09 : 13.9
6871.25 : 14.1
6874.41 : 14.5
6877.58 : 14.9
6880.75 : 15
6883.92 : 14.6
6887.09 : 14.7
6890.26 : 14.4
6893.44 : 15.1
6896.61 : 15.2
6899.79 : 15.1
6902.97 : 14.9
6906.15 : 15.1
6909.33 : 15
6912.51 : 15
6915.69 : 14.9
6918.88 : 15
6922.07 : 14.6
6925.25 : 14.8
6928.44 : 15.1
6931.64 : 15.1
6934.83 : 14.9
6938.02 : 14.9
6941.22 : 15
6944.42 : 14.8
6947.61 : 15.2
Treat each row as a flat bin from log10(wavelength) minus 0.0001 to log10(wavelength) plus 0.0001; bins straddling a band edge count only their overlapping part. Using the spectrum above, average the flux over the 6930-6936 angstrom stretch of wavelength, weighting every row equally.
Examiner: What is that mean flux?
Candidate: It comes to 15.0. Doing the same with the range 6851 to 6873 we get 14.0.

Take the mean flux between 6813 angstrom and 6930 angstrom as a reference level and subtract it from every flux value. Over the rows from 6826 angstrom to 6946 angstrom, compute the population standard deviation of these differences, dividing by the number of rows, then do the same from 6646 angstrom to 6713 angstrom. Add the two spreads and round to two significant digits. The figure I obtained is 0.76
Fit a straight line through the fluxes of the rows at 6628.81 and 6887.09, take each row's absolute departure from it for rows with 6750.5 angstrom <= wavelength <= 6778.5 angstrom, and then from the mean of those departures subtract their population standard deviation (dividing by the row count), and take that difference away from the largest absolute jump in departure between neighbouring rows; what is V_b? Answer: 0.139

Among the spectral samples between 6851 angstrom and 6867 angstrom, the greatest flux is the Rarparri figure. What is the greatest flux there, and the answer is 14.2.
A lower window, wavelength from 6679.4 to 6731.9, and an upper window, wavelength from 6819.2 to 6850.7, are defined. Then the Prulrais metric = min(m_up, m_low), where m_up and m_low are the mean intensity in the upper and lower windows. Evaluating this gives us 13.7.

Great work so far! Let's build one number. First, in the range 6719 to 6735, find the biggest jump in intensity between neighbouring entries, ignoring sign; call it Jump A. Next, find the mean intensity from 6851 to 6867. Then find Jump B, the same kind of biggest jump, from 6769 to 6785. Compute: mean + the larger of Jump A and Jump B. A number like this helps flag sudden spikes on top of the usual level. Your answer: 14.3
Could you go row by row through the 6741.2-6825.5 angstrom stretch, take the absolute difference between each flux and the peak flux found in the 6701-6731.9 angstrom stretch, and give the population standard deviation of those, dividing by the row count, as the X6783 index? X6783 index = 0.16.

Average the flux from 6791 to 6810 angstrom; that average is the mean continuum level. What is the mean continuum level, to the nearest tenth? 13.8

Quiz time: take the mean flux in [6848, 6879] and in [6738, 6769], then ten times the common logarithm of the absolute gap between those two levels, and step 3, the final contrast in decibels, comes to -10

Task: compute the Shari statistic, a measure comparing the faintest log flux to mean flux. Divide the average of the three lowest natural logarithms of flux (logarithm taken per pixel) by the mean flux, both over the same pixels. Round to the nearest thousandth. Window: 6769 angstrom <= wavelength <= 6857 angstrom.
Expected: 0.185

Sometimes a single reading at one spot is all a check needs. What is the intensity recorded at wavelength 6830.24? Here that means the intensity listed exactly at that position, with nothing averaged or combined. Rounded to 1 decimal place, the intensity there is 14.1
